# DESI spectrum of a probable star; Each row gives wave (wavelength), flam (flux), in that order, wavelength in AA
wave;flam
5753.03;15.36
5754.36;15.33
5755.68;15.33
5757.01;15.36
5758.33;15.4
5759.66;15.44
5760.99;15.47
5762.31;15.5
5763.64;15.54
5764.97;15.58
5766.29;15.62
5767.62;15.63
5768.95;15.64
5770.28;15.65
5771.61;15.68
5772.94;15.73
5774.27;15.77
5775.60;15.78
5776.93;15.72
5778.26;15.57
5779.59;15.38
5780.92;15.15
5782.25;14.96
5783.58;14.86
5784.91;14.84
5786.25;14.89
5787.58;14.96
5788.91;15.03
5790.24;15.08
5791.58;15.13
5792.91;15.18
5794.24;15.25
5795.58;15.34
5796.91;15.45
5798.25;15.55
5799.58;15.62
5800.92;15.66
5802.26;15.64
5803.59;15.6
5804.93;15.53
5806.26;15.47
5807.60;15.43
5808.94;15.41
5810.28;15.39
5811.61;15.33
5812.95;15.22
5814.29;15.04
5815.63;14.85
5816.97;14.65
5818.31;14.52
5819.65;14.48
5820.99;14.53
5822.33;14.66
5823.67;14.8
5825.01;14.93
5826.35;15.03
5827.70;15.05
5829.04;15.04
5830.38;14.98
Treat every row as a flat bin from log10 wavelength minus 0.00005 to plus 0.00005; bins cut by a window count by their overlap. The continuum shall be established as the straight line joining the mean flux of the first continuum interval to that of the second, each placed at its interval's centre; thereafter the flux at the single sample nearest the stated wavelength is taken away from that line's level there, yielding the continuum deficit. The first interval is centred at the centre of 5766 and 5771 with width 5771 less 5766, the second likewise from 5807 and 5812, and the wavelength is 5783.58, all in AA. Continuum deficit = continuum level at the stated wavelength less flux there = 0.68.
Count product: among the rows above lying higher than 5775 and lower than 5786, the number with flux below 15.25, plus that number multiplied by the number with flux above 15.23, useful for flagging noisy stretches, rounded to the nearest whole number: 20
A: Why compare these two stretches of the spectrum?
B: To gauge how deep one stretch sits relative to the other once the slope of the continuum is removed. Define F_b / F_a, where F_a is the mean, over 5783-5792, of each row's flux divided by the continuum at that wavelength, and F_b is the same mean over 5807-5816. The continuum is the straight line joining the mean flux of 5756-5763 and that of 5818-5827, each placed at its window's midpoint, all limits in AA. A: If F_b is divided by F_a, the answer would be 1.04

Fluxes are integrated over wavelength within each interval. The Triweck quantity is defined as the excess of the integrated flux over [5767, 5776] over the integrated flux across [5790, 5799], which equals 3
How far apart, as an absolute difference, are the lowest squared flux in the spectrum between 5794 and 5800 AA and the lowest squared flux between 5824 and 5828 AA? 10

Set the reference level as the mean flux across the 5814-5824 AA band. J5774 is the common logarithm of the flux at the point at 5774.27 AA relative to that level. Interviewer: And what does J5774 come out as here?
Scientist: 0.031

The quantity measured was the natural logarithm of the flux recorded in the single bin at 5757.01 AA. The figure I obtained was 2.732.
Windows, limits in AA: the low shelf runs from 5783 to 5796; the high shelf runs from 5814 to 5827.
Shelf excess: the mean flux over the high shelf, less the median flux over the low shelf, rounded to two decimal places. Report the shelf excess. -0.31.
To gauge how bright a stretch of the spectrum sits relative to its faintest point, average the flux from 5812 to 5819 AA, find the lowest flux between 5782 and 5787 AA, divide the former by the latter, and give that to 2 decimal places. 1.00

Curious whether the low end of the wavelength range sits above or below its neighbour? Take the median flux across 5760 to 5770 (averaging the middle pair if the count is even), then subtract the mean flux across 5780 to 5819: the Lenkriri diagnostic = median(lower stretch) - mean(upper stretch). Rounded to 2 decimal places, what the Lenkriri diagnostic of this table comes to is 0.37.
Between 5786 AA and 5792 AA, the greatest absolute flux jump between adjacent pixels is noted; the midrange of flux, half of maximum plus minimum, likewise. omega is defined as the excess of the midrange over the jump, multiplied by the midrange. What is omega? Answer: 224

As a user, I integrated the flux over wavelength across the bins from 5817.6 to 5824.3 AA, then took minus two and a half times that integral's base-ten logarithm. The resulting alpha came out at -4.98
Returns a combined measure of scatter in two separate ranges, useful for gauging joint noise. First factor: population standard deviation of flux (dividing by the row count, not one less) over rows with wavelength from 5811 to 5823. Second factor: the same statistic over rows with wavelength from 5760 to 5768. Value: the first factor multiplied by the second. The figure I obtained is 0.018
